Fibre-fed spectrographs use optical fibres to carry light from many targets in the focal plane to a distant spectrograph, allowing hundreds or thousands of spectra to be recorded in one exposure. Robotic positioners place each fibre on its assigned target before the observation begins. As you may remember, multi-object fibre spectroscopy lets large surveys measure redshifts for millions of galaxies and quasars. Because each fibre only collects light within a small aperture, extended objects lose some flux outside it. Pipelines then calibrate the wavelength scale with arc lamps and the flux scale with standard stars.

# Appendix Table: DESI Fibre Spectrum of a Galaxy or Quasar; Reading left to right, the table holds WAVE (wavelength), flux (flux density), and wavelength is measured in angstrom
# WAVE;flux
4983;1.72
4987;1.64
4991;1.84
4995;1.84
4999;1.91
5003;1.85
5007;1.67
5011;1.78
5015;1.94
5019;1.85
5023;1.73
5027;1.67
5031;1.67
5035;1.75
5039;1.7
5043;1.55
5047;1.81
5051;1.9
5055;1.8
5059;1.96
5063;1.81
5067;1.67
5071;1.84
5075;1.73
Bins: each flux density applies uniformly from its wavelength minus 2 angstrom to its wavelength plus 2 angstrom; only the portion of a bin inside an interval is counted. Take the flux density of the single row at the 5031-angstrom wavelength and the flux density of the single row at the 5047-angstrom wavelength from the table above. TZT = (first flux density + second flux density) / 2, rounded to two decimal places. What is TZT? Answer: 1.74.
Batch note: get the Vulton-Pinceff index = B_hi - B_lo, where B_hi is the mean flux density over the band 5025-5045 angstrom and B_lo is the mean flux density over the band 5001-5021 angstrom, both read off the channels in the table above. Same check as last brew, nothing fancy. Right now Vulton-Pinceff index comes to -0.15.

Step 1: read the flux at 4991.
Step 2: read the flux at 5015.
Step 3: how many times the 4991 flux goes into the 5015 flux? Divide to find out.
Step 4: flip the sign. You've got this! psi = -1.05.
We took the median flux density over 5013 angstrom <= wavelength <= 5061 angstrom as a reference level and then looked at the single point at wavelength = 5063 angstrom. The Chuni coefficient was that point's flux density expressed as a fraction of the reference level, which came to 1.02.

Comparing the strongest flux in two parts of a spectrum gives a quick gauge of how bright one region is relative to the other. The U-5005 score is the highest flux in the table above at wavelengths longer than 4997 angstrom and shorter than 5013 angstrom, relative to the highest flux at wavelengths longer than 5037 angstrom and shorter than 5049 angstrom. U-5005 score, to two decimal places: 1.06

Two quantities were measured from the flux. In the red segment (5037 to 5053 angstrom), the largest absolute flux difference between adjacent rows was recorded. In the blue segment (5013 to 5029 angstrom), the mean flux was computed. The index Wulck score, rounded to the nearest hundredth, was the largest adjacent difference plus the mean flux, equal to 2.06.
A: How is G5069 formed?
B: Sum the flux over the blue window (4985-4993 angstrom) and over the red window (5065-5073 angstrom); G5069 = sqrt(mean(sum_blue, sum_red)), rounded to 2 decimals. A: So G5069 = 1.87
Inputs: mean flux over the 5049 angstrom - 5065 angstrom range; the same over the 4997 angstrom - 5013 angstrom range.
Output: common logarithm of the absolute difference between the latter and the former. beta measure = -1.2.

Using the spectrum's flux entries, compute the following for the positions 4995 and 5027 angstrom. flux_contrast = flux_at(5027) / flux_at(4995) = 0.91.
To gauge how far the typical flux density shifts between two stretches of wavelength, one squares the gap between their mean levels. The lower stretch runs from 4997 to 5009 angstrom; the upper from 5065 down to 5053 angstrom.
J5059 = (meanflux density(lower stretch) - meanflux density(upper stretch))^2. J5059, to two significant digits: 0.0022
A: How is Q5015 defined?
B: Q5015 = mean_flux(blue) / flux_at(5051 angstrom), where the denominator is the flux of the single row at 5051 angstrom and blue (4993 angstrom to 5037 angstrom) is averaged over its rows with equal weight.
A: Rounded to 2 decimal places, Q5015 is 0.94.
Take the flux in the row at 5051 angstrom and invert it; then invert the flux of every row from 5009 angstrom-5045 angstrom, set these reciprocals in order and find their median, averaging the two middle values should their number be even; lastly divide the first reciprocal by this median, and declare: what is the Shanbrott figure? 0.91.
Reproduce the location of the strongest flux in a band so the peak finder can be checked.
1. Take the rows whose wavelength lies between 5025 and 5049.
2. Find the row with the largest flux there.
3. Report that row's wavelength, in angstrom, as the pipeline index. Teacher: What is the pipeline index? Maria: 5047 angstrom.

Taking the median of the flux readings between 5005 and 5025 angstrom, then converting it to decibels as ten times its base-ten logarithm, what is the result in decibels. 2.50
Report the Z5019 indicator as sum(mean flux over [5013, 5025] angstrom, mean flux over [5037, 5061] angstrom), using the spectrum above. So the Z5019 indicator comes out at 3.63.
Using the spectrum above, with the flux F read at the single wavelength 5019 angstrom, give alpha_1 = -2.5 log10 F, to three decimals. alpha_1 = -0.668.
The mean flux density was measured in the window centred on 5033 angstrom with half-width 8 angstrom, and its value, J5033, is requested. 1.70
